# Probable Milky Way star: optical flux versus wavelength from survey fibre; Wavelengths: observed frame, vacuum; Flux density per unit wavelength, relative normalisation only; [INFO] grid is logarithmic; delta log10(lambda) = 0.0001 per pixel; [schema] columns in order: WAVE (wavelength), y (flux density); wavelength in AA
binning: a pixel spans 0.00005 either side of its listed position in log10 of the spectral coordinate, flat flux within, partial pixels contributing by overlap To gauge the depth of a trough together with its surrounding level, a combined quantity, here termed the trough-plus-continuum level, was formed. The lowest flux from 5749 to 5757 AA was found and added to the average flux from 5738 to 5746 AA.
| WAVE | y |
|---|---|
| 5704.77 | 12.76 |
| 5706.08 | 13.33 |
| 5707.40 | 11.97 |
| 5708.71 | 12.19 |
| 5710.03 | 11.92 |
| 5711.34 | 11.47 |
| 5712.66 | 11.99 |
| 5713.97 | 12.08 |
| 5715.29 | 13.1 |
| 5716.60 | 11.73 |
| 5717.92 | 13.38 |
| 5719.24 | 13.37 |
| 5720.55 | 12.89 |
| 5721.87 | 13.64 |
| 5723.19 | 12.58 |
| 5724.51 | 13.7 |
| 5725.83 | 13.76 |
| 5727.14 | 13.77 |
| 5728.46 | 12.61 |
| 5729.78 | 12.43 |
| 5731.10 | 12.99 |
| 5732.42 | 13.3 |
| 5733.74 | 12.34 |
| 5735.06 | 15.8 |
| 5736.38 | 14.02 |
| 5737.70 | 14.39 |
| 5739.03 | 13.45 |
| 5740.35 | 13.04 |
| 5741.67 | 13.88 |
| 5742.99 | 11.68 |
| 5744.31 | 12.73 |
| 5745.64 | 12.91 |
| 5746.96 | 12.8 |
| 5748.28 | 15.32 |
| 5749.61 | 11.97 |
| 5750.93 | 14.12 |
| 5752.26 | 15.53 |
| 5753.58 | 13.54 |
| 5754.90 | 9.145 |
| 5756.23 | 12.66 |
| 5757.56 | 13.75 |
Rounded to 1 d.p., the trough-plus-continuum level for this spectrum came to 22.1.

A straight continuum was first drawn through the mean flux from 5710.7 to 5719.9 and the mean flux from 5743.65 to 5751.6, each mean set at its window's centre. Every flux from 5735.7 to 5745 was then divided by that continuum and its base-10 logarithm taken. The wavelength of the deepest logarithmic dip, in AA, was 5742.99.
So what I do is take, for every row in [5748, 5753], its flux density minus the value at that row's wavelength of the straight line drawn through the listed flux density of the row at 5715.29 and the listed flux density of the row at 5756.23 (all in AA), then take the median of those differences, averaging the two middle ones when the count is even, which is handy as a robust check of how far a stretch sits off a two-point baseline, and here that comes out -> 2.0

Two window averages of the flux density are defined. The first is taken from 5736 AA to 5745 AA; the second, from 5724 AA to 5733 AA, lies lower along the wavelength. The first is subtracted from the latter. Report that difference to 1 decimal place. -0.1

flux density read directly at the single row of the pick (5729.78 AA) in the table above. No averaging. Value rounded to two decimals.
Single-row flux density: 12.43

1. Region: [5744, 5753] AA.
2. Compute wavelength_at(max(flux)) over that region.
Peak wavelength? 5752.26 AA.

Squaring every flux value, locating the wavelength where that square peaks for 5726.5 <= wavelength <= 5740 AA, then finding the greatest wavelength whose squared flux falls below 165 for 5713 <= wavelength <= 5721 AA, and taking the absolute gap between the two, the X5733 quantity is 18.5 AA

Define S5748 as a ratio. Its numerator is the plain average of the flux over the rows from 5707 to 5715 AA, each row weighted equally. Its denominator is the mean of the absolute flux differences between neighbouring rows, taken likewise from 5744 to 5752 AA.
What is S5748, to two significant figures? 7.2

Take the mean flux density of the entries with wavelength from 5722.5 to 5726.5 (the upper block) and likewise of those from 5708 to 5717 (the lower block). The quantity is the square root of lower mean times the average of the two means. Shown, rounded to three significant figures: 12.4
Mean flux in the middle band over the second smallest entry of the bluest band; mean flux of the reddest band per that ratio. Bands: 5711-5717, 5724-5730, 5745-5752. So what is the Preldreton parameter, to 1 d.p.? 11.9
